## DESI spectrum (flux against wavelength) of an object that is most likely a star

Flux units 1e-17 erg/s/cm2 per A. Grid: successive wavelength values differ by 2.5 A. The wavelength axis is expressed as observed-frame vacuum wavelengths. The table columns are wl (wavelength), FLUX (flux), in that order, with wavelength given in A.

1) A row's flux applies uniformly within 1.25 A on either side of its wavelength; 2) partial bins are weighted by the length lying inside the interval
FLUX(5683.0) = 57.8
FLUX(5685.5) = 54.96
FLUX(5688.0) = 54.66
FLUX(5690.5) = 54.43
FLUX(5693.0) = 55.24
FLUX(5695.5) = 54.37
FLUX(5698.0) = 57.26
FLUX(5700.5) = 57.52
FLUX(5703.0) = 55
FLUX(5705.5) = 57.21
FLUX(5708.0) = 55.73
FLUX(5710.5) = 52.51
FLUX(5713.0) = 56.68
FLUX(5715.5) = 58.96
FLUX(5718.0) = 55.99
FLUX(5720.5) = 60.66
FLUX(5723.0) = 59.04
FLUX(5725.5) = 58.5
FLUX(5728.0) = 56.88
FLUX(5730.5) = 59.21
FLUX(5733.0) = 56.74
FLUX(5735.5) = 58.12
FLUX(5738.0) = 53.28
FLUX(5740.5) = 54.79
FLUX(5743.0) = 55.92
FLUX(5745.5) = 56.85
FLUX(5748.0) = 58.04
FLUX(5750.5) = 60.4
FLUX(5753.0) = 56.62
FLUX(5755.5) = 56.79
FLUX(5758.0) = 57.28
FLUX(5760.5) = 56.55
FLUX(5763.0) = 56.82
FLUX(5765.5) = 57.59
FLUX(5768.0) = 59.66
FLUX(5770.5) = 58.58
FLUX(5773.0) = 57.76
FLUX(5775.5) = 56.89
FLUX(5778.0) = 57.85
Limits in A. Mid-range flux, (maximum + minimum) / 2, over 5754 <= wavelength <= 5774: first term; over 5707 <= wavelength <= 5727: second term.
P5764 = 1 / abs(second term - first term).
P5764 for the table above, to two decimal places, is 0.66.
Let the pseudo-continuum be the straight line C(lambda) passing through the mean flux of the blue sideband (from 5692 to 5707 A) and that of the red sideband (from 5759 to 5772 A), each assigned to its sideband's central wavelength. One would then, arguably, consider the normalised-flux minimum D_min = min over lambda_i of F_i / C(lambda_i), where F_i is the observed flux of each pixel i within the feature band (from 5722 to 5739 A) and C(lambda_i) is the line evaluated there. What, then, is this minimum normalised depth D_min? 0.933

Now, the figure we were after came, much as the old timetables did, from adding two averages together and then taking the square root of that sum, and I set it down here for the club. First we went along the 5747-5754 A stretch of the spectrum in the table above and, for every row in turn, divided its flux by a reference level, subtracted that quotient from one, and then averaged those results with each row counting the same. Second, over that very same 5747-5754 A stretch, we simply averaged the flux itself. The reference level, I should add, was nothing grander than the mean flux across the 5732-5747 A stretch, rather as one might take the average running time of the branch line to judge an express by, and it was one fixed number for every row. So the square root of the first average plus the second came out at 7.64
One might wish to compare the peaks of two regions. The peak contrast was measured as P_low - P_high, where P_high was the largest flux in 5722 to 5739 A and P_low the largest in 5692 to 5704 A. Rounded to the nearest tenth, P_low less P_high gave -1.7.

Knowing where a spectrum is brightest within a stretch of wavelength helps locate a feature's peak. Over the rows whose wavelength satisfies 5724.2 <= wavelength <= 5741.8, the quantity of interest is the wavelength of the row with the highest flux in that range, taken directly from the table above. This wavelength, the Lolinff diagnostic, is 5730.5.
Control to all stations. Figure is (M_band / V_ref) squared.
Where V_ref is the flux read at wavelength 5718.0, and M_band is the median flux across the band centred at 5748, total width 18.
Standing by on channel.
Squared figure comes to 1.03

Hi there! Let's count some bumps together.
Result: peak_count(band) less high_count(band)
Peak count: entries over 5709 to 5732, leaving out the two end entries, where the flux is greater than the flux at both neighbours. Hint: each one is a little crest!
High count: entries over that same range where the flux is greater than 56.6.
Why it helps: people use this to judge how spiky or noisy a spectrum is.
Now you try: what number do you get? -5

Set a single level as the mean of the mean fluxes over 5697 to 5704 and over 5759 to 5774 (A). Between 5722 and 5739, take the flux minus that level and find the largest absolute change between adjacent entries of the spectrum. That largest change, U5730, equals 4.8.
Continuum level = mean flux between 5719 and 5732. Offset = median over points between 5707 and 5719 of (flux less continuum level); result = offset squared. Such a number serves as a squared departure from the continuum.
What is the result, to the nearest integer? 8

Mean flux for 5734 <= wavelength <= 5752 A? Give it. 56.8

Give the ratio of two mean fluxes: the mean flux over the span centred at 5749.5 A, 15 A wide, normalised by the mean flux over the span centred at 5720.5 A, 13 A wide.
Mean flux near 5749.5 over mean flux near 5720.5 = 0.98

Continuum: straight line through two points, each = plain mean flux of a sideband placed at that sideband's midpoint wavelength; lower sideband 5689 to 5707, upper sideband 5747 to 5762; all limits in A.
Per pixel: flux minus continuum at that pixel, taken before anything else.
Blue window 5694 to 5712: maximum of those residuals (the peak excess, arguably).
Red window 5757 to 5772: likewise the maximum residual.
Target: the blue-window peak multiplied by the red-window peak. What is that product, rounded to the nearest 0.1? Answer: 2.6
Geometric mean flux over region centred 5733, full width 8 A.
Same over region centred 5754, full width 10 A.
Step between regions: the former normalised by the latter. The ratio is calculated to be 1.00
